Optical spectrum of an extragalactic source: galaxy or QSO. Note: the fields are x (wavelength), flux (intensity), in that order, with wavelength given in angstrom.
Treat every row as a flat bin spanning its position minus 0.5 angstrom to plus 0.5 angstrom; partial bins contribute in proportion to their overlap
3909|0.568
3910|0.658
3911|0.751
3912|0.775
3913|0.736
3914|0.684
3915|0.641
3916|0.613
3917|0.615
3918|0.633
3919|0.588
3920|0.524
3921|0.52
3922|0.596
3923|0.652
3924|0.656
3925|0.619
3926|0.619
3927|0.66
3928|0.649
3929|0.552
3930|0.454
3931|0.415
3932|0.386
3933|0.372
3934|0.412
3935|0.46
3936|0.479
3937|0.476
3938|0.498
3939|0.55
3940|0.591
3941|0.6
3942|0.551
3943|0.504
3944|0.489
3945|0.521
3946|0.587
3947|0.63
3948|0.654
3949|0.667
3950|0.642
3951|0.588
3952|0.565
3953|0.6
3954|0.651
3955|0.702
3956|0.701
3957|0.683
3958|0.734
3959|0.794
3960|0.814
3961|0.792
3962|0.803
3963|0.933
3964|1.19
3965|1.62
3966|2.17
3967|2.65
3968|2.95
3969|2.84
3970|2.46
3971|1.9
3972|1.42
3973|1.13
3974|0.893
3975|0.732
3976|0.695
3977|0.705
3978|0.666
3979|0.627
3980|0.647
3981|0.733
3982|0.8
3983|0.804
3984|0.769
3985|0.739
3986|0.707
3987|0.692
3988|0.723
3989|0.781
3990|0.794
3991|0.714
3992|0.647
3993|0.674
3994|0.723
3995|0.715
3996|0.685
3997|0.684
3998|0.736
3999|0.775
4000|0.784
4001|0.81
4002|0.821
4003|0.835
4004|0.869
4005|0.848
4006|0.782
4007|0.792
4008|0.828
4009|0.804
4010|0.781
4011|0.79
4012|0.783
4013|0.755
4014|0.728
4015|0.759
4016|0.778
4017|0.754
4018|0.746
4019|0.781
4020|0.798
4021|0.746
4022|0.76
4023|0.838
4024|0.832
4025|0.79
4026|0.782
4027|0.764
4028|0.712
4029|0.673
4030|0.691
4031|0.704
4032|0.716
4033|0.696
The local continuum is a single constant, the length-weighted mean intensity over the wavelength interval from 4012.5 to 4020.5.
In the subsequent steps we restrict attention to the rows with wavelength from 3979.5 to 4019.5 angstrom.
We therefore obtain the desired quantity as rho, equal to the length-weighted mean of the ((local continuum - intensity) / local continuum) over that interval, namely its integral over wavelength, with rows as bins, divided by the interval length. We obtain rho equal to 0.00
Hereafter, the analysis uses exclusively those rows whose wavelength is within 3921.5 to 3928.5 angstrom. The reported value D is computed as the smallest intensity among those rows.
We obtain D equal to 0.596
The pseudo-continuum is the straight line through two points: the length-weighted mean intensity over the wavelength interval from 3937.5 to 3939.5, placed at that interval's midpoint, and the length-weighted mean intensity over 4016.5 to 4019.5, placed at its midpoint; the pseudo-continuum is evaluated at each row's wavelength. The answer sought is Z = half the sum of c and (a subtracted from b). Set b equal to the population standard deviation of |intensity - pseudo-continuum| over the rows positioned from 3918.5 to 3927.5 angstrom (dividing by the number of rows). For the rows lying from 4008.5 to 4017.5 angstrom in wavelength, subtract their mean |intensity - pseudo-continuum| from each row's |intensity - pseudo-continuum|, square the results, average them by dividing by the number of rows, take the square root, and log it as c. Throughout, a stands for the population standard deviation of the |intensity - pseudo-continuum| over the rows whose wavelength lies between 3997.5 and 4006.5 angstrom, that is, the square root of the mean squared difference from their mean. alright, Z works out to 0.016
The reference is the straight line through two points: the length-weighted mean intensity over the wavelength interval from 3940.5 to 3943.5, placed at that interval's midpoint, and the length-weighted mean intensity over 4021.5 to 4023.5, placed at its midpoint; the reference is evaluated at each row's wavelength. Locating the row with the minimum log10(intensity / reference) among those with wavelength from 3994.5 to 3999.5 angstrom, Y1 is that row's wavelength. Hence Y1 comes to 3997 angstrom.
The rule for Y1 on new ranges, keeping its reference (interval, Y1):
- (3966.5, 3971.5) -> 3971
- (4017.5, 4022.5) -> 4021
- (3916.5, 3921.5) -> 3921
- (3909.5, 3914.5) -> 3910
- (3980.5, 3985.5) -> 3985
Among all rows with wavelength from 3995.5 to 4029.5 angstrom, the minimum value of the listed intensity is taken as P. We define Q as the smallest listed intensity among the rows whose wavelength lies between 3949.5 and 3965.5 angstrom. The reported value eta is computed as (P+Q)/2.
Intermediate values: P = 0.673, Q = 0.565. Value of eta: 0.62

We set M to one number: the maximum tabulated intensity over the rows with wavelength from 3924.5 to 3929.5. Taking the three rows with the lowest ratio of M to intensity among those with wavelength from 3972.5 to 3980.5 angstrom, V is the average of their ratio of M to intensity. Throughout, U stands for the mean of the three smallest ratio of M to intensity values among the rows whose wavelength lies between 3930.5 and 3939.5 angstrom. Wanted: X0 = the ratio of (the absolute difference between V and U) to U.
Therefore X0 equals 0.43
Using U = 1.3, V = 0.742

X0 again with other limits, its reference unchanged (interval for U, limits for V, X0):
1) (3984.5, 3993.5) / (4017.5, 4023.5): 0.04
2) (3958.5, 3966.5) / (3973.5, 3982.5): 0.95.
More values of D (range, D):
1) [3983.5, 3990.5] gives 0.692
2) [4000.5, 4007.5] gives 0.782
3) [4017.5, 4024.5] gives 0.746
